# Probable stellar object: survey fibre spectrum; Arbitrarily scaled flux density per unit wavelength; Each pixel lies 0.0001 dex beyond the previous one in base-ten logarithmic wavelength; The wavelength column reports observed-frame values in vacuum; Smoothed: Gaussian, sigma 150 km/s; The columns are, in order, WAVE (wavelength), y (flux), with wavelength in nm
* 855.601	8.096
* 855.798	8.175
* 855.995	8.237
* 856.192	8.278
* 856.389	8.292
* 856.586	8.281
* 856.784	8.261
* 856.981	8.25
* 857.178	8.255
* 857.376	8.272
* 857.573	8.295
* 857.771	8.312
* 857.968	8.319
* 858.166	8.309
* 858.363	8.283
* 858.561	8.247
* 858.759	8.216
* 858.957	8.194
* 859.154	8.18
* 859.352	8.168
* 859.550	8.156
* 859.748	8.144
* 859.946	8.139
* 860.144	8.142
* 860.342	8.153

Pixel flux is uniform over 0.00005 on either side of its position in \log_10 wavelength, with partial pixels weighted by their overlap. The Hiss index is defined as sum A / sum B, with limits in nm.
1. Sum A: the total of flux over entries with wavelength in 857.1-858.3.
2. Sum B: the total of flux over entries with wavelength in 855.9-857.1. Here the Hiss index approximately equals 1.00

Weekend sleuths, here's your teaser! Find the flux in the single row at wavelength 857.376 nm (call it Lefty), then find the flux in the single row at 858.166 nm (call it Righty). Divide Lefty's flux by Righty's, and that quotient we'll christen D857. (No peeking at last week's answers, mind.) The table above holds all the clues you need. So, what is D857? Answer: 1.00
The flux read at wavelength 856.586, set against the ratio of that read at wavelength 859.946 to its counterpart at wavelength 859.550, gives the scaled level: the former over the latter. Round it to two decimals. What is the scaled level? 8.30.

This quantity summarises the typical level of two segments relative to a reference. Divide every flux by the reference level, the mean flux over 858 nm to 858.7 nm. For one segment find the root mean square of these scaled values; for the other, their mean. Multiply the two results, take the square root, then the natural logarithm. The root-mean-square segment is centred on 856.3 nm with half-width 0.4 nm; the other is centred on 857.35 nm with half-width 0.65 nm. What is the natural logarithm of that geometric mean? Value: 0.000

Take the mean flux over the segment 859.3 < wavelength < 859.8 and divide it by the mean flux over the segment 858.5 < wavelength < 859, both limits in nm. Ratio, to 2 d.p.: 0.99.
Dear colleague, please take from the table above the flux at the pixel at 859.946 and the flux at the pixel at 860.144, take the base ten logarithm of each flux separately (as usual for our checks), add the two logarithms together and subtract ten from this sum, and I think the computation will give -8.179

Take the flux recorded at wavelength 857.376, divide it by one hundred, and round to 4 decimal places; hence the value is 0.0827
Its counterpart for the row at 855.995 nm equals 0.0824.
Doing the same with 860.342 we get 0.0815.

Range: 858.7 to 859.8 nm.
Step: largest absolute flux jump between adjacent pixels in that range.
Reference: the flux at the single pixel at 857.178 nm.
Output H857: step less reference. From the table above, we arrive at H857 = -8.23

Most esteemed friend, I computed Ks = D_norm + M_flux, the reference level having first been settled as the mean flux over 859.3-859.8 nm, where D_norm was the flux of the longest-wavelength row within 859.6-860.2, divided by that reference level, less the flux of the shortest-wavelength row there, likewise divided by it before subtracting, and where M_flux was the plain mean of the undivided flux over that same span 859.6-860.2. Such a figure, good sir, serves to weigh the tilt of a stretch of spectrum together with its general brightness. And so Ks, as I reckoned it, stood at 8.14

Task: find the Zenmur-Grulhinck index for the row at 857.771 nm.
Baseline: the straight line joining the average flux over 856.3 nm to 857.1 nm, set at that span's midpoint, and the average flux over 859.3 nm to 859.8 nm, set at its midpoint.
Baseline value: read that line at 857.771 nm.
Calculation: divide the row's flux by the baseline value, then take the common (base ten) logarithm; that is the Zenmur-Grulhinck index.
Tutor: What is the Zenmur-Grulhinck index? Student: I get 0.004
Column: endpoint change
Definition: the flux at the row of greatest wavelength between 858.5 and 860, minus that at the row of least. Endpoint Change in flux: -0.11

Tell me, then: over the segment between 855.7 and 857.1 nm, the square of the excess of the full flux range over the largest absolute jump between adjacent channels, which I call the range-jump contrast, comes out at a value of 0.0030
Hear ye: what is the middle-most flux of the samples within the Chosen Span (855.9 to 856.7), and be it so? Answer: 8.28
